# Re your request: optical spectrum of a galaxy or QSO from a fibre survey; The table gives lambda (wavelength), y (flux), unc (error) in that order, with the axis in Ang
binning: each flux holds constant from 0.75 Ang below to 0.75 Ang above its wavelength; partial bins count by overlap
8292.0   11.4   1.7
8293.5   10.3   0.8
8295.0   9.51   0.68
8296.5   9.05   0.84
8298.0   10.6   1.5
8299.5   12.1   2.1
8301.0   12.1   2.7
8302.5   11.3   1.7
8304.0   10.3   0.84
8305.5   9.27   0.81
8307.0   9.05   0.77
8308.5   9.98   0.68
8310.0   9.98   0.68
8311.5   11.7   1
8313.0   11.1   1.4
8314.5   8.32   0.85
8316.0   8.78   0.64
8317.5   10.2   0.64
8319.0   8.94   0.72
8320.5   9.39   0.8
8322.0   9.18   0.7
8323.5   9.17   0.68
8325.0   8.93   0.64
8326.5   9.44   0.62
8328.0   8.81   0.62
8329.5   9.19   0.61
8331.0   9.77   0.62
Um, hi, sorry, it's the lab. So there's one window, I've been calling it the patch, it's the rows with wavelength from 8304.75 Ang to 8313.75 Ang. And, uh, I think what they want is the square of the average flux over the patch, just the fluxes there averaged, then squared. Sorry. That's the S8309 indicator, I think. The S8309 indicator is 104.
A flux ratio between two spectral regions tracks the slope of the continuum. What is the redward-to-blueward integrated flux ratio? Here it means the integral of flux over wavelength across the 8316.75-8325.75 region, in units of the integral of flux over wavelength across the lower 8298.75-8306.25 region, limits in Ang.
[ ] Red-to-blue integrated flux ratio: 1.0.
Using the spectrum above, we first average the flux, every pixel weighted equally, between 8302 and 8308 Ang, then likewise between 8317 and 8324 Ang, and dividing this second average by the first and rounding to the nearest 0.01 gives 0.94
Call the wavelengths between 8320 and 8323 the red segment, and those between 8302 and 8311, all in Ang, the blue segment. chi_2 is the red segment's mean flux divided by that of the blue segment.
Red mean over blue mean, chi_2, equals 0.93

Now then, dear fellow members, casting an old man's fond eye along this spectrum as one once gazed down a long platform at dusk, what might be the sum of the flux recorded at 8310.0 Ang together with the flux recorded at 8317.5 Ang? 20.2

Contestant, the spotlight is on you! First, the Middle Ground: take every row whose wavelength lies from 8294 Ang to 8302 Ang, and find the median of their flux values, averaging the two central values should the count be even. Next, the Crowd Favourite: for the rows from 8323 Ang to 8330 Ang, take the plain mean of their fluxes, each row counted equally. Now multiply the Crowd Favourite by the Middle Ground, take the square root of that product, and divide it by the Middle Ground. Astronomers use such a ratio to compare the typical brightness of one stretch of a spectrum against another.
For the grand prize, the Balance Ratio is 0.927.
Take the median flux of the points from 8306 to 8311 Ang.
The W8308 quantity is 10.0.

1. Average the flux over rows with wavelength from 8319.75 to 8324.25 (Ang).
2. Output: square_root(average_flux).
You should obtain 3.04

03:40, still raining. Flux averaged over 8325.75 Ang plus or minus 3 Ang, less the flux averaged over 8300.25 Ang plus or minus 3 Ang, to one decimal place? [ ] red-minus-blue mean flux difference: -2.4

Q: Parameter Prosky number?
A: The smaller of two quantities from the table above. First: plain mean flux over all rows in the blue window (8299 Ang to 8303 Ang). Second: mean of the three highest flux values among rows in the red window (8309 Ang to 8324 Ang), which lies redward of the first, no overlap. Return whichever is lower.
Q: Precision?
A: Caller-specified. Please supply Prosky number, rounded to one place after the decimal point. 11.0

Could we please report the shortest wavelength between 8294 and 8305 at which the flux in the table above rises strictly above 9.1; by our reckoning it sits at 8295.0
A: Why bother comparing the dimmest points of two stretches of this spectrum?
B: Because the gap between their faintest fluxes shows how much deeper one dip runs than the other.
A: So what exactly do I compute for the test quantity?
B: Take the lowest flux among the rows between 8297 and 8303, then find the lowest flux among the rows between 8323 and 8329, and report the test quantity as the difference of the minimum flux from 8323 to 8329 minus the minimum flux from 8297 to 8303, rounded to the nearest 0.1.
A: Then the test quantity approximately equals -1.8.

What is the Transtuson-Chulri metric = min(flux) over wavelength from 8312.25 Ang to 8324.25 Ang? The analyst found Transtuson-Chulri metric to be 8.32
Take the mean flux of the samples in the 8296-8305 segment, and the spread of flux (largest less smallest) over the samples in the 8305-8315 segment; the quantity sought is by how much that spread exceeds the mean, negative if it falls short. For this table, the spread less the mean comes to -7.5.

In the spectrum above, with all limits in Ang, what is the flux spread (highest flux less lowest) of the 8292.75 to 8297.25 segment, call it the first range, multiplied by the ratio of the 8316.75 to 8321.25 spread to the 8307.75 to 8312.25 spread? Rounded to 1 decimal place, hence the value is 0.9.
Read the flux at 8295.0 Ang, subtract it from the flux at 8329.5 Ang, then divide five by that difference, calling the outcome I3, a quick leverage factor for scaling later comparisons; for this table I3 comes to -16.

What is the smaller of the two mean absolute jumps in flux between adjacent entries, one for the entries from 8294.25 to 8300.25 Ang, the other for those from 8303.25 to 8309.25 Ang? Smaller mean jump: 0.73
